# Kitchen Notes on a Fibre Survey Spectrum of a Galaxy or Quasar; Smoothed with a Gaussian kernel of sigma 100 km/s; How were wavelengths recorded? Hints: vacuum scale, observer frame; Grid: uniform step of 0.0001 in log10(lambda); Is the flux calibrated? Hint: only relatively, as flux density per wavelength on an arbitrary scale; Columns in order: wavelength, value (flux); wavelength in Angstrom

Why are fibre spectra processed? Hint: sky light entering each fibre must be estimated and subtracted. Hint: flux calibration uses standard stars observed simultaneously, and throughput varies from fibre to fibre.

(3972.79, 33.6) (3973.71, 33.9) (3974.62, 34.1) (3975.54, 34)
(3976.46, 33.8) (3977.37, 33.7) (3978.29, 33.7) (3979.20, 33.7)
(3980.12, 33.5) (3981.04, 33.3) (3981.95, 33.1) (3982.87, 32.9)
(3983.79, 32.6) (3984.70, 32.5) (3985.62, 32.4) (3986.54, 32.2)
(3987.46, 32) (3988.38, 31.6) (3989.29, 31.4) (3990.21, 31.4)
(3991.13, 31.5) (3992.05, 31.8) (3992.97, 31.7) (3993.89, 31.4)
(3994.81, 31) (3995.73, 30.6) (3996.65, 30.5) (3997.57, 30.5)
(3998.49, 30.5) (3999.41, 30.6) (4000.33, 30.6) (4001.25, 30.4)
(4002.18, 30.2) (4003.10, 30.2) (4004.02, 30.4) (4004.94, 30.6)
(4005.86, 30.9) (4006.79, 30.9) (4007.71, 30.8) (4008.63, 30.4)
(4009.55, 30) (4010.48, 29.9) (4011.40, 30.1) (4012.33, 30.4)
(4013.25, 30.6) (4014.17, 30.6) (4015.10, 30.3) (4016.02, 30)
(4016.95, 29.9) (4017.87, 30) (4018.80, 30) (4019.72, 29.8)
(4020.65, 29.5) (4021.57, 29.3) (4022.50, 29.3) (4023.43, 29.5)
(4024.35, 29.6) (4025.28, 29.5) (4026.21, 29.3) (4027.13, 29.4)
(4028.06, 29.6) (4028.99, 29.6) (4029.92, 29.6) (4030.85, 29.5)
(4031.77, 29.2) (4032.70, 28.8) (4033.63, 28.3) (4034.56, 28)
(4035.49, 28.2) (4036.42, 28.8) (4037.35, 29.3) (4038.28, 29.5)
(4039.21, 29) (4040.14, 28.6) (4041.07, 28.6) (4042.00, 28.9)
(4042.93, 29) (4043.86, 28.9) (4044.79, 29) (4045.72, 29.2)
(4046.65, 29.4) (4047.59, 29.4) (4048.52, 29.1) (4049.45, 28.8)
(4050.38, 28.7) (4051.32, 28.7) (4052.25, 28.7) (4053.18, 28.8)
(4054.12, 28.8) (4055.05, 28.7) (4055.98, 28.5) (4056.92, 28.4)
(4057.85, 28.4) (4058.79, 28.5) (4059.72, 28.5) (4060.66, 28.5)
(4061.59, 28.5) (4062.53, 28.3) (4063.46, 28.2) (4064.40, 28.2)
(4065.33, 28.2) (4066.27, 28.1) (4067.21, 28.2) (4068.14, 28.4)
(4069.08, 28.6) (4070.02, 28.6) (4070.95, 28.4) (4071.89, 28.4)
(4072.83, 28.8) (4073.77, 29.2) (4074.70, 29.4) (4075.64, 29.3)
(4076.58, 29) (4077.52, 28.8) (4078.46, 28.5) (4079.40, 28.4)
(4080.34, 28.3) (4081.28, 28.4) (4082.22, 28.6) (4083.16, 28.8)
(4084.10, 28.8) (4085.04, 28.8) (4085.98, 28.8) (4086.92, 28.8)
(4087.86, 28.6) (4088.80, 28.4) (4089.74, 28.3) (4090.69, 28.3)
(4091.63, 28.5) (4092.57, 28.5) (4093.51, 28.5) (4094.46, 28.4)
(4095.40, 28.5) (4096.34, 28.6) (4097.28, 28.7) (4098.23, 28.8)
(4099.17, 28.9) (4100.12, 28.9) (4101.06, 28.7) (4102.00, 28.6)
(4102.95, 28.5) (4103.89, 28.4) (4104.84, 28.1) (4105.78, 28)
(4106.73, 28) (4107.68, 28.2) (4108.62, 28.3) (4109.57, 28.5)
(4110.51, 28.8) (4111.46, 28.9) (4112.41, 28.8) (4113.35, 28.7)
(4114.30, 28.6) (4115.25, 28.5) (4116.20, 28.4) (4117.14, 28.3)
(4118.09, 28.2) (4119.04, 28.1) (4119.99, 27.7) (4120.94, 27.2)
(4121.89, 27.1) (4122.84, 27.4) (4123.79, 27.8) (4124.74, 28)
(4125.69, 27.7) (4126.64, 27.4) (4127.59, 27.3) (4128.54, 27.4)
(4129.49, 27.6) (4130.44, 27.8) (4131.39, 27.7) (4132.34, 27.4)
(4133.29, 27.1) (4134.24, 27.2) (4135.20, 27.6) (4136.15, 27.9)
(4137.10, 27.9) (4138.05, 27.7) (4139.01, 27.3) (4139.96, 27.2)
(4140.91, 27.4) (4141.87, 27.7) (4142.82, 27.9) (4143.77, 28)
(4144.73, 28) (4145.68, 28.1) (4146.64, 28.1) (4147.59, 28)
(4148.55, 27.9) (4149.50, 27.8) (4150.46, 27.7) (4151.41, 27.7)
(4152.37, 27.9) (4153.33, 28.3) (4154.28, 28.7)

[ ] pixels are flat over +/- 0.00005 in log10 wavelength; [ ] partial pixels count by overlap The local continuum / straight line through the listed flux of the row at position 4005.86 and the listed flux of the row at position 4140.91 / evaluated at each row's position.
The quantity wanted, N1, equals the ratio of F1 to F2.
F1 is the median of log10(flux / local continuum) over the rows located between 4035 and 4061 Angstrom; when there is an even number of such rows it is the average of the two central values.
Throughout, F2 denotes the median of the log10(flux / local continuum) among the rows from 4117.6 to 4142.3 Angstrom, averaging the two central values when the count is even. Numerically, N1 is 10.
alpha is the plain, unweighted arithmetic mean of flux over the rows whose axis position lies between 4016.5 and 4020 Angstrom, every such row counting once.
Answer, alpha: 29.9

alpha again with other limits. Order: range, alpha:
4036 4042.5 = 29.0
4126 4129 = 27.4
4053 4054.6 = 28.8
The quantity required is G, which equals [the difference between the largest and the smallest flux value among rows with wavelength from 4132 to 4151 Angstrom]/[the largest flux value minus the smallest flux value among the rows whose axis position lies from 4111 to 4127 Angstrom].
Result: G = 0.6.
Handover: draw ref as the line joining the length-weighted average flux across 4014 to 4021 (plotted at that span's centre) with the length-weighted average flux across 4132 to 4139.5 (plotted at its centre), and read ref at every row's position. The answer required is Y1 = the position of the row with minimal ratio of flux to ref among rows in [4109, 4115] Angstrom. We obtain 4109.57 Angstrom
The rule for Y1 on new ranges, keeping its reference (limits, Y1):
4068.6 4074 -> 4070.95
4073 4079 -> 4078.46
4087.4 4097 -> 4089.74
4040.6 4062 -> 4041.07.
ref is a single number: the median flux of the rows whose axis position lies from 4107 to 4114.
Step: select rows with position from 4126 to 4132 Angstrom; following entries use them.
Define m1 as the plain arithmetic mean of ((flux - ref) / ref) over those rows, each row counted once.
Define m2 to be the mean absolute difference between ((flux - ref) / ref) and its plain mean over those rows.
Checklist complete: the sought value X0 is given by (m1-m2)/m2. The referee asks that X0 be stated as -8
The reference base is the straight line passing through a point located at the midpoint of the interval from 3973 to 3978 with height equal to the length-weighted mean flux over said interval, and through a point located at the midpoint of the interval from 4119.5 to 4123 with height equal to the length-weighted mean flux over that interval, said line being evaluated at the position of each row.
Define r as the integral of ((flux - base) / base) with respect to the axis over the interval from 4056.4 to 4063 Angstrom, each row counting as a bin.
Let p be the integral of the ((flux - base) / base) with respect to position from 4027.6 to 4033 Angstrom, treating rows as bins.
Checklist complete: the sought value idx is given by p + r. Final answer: -0.70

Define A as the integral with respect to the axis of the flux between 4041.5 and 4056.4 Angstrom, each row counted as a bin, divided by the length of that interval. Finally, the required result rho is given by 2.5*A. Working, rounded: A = 28.9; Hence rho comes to 72.3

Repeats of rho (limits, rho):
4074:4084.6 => 71.9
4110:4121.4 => 70.9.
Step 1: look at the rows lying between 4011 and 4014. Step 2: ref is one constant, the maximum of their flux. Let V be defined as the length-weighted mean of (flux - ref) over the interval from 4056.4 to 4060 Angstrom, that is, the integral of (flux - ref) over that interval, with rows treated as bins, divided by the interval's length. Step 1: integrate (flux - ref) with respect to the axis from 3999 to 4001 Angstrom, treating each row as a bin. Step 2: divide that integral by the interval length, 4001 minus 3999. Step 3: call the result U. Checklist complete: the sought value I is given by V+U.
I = -2.2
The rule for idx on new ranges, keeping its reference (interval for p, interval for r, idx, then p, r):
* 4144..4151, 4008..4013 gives 0.16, 0.48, -0.3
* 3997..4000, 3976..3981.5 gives -0.22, -0.21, 0.0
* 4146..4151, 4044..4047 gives 0.20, 0.35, -0.2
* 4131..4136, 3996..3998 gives -0.02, 0.12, -0.1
